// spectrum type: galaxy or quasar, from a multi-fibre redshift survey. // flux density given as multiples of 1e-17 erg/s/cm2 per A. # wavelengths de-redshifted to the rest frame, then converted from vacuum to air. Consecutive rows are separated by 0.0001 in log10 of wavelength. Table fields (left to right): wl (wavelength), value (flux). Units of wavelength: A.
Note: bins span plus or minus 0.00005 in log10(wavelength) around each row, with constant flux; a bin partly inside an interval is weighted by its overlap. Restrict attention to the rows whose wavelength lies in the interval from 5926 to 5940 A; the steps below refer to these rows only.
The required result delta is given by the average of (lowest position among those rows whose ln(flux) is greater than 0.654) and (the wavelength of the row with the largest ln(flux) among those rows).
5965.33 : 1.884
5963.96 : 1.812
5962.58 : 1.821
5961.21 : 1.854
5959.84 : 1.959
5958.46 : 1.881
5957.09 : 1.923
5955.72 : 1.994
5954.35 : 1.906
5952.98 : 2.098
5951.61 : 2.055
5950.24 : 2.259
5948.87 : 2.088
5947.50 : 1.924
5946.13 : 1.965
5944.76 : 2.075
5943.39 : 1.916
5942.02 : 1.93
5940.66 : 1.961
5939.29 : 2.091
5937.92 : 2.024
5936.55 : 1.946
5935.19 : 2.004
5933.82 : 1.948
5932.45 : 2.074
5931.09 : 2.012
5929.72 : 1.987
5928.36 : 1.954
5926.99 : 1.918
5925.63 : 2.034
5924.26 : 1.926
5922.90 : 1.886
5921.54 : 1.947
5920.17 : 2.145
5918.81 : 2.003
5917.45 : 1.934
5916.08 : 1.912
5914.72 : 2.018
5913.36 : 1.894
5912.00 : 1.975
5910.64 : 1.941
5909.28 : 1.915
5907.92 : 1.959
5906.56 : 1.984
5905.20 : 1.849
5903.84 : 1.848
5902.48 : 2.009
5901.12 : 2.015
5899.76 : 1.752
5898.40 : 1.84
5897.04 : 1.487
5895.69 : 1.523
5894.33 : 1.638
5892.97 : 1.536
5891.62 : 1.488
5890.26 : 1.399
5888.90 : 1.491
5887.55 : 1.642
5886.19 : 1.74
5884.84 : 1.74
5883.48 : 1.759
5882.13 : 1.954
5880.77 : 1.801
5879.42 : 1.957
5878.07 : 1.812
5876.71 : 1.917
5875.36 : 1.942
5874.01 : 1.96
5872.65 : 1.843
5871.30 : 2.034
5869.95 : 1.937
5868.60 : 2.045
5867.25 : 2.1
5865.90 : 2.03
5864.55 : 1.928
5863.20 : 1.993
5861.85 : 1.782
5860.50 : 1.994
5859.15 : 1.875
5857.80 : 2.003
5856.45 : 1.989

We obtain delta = 5933.8 A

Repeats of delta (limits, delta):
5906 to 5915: 5910.6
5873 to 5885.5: 5874.0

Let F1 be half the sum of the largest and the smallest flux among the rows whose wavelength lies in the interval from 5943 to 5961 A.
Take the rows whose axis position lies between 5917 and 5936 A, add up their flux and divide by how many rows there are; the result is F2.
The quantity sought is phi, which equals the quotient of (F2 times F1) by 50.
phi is 0.082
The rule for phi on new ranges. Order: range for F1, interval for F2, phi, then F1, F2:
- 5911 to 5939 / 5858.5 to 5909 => 0.074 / 2.02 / 1.83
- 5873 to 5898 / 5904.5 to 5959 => 0.067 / 1.68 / 1.98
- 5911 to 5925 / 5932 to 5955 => 0.081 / 2.02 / 2.02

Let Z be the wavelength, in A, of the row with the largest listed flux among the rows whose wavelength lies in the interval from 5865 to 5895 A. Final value 5867.25 A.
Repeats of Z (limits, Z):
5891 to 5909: 5901.12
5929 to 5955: 5950.24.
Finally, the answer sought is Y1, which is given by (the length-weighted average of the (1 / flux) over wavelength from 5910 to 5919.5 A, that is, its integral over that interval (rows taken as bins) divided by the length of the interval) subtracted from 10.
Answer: 9.49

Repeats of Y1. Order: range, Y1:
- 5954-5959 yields 9.48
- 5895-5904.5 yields 9.43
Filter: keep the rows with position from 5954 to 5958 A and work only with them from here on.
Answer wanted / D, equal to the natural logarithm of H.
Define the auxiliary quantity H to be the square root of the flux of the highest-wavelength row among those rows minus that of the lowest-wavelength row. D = -5.1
